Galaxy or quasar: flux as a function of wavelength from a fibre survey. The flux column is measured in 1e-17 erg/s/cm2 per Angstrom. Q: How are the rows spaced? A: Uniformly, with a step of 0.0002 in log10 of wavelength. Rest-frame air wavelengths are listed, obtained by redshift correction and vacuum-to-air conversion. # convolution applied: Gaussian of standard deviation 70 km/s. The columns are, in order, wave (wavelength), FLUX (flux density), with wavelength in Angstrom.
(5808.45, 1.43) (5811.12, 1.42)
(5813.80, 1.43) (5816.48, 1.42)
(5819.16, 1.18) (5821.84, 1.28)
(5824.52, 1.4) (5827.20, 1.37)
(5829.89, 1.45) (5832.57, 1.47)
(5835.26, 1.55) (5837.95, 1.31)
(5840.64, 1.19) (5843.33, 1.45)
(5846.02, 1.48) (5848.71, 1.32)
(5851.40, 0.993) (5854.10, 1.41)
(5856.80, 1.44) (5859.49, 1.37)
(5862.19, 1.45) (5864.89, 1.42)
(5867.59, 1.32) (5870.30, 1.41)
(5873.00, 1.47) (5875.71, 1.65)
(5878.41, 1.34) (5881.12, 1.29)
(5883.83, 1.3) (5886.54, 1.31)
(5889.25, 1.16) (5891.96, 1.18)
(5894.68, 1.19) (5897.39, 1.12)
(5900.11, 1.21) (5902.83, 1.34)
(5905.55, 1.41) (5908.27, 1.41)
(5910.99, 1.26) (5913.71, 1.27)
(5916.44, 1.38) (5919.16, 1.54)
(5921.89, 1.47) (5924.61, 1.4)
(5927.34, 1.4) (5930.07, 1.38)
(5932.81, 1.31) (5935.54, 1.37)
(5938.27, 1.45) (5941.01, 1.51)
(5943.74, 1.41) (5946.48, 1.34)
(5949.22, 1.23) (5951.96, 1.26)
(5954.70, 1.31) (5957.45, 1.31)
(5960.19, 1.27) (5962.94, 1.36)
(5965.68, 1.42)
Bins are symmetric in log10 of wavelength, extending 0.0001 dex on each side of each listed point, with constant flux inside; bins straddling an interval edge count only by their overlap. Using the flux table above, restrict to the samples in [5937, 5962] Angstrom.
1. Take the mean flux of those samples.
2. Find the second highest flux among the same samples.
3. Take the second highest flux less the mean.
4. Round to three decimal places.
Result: 0.107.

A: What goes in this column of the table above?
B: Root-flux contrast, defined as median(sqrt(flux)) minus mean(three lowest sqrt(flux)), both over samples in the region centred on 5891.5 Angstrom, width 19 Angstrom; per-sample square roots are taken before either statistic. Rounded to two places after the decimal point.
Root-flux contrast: 0.02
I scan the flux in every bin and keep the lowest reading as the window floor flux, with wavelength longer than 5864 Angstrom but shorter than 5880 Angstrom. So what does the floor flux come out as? 1.32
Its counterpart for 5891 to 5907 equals 1.12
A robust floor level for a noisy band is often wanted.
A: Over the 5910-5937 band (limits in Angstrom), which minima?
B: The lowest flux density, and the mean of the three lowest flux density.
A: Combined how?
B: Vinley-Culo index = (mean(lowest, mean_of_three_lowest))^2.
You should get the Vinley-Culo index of 1.61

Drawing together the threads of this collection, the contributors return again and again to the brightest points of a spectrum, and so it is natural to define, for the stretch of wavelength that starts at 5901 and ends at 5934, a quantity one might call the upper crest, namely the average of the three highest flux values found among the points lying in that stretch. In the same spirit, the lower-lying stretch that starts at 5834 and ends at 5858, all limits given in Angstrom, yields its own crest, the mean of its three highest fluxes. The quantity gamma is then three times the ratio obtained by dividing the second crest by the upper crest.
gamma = 3.041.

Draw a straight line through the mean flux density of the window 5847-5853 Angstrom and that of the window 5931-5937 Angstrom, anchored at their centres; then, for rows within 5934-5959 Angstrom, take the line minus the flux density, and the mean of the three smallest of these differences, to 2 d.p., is -0.10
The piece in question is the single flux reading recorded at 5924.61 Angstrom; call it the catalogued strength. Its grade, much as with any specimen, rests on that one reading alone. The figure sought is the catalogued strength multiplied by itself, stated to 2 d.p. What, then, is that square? 1.96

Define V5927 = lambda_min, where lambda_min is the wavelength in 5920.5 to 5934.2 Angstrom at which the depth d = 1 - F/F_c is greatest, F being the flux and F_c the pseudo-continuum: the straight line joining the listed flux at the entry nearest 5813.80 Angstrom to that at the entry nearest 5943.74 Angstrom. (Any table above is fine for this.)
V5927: 5932.81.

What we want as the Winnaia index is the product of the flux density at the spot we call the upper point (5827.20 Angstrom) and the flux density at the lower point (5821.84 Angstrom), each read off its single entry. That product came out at 1.75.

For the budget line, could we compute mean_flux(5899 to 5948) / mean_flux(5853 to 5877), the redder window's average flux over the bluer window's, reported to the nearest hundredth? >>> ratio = 0.96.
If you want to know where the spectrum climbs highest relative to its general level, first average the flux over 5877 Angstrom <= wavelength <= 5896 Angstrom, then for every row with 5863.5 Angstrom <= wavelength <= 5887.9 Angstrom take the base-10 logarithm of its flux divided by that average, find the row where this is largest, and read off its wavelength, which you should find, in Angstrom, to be 5875.71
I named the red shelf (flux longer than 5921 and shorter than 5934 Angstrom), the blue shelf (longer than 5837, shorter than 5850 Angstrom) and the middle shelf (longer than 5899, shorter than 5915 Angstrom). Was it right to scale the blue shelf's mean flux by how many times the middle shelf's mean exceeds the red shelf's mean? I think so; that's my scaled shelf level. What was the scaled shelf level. 1.28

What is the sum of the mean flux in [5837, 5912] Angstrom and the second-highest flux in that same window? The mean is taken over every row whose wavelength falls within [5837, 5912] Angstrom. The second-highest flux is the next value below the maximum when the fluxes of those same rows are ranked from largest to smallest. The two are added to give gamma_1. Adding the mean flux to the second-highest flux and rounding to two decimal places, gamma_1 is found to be 2.81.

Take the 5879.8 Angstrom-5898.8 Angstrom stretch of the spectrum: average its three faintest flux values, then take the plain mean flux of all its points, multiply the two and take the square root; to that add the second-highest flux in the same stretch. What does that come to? 2.49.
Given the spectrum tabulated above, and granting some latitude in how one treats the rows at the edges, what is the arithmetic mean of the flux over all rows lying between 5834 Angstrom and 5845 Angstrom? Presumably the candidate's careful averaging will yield 1.38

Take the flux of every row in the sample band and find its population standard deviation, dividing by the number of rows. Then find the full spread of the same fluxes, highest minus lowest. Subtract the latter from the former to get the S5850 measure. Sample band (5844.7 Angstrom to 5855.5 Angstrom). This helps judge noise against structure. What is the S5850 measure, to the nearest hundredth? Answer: -0.30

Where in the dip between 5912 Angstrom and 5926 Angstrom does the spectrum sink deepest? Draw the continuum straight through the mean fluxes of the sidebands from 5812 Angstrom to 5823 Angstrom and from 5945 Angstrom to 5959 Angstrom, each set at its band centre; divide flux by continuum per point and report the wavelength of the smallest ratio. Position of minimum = 5913.71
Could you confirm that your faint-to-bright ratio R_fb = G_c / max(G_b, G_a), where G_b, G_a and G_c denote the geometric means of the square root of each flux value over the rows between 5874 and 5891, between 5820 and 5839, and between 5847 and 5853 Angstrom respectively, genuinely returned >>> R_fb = 0.90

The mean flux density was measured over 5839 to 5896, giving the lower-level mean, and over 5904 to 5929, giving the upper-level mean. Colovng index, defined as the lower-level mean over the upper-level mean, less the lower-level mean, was -0.378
